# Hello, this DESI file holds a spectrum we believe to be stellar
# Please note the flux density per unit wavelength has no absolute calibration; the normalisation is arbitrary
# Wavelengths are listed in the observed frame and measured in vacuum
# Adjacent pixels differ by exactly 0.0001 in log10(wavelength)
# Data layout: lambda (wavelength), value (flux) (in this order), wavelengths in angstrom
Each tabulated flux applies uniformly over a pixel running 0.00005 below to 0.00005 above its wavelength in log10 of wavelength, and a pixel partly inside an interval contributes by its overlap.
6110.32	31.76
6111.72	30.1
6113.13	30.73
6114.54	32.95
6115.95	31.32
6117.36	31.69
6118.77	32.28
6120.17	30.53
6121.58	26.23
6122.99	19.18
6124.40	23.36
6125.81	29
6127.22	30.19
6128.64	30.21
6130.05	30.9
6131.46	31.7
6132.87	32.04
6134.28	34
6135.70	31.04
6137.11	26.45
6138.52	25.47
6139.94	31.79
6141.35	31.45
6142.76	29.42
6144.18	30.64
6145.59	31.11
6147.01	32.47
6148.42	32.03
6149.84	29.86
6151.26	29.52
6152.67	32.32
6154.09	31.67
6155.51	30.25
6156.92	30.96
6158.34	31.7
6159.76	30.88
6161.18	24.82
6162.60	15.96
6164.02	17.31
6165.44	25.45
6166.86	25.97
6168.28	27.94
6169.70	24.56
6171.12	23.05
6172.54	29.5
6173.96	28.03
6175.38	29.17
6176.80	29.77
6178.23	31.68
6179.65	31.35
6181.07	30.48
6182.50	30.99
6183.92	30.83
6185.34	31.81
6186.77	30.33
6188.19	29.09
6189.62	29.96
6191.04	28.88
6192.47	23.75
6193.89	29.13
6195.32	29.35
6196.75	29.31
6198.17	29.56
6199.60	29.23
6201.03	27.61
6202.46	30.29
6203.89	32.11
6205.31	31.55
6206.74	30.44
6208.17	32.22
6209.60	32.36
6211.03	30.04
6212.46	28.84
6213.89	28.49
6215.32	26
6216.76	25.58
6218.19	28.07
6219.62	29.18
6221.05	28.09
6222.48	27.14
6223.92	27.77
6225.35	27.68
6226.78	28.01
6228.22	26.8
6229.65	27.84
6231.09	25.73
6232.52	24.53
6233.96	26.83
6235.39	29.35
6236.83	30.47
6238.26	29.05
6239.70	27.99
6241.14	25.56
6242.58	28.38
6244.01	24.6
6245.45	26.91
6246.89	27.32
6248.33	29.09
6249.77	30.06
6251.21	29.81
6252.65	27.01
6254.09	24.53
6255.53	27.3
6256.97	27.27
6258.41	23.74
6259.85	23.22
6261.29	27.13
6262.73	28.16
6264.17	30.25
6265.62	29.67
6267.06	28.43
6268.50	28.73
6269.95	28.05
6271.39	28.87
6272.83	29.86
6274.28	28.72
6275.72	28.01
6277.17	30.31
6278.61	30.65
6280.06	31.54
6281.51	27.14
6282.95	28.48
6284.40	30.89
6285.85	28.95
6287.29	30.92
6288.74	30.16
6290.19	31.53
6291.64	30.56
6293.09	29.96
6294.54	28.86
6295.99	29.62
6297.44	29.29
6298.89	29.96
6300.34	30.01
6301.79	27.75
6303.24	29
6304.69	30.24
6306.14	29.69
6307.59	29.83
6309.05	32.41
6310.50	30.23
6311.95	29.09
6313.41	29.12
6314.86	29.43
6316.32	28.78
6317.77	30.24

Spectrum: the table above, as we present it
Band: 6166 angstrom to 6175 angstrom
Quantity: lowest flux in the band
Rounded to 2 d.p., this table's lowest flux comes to 23.05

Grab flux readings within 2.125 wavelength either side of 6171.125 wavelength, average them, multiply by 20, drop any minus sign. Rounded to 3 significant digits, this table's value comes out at 514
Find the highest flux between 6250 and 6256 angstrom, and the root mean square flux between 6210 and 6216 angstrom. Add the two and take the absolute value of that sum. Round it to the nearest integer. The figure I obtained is 58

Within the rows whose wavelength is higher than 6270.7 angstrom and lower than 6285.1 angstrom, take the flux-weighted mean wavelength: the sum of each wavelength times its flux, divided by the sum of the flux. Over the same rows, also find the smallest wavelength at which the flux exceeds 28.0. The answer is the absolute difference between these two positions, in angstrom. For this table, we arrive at 6.5 angstrom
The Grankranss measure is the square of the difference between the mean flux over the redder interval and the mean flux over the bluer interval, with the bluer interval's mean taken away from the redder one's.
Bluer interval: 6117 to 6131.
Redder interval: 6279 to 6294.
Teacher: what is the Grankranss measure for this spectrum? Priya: 3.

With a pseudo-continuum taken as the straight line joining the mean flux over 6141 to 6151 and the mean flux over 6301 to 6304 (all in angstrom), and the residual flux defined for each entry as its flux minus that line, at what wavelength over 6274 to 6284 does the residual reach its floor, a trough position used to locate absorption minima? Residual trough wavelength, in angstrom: 6281.51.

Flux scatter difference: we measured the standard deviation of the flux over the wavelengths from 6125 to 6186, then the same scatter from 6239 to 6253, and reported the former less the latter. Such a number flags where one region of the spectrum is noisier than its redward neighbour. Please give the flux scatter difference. 2.0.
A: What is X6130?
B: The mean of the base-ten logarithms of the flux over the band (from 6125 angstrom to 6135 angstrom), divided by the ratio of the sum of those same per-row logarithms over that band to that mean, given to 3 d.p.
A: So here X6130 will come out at 0.213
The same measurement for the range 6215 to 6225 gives 0.205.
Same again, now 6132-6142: 0.211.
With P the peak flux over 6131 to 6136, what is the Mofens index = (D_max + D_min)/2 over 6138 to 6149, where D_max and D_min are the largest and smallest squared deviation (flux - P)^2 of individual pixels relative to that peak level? 38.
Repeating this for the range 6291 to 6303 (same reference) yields 25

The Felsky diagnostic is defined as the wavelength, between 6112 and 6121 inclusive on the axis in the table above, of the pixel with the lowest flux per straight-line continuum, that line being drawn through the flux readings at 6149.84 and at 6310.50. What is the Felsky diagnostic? 6120.17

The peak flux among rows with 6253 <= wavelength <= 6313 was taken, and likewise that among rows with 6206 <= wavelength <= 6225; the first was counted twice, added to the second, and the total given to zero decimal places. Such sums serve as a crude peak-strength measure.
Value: 97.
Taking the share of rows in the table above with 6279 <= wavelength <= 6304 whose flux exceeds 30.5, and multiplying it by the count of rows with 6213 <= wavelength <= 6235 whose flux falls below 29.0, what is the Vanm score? 4.1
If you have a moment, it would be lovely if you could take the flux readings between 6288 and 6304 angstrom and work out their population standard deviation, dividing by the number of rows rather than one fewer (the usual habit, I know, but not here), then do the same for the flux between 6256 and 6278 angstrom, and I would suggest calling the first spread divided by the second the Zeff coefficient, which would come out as 0.47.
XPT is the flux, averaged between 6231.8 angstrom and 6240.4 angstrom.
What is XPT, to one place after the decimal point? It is 28.0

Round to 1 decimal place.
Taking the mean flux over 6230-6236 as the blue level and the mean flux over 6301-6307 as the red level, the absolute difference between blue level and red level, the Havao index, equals 2.6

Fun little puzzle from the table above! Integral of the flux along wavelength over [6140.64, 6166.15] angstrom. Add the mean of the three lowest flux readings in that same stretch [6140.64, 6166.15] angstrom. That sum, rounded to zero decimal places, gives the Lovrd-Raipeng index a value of 753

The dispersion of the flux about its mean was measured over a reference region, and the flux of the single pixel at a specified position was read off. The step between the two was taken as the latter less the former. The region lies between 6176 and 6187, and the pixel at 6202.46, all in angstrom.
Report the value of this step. 29.6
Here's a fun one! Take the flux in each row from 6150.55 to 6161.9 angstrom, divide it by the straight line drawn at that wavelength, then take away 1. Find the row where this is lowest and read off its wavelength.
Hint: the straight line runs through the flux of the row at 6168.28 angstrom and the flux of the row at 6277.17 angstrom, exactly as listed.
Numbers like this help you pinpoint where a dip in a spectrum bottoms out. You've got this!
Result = 6161.18 angstrom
